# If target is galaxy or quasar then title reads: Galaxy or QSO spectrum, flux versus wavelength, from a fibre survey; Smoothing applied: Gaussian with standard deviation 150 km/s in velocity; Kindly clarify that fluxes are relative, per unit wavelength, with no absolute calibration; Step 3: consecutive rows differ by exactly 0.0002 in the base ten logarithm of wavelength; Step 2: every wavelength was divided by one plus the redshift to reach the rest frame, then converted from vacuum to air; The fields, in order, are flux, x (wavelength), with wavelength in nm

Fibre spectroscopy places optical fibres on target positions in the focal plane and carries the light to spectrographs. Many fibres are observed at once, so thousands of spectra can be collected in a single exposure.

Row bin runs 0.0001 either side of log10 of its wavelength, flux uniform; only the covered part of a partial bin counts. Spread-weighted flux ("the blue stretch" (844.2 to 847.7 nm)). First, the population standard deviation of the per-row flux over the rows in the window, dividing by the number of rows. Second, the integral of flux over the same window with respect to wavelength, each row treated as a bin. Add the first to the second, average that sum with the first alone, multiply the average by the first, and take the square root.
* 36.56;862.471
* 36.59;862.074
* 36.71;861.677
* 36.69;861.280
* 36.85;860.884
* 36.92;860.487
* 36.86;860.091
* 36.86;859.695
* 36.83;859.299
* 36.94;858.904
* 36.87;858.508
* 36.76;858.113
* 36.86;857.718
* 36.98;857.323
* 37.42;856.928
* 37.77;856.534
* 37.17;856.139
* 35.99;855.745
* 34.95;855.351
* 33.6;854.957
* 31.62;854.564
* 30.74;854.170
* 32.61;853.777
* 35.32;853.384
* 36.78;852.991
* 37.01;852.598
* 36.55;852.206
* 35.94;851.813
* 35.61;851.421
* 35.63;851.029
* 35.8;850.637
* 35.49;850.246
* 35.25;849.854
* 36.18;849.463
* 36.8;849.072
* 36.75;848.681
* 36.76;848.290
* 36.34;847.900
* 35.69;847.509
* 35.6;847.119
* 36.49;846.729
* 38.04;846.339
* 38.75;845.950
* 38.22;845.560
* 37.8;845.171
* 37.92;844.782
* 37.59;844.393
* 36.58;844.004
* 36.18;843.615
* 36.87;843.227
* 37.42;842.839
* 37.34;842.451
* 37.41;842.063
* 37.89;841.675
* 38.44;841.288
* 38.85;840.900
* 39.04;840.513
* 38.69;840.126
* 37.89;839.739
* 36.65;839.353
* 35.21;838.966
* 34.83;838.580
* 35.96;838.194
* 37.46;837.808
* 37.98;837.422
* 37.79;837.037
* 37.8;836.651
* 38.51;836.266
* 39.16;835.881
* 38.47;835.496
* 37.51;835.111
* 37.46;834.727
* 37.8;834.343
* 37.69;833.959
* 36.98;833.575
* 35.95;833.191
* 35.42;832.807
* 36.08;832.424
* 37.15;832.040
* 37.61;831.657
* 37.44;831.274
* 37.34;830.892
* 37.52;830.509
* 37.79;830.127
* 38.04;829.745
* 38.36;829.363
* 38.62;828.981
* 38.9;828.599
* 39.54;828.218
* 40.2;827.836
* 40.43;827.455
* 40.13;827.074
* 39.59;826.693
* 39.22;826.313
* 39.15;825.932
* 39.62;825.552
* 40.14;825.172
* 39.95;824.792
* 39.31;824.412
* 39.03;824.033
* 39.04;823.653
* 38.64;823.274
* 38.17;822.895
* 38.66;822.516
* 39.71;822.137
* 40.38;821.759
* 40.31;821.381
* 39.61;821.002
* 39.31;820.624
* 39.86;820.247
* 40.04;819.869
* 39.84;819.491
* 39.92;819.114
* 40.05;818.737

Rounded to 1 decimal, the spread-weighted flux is 8.4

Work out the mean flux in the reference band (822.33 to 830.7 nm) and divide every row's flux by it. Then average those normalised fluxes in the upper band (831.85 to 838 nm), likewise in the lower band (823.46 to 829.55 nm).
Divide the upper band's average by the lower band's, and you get 0.95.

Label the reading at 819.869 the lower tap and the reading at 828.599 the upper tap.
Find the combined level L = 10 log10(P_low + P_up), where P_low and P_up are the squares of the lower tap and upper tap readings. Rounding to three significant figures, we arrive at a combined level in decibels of 34.9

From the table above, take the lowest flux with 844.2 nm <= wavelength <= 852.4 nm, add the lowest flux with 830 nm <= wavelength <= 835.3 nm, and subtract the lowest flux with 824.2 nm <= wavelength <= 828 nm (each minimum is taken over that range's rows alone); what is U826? 31.5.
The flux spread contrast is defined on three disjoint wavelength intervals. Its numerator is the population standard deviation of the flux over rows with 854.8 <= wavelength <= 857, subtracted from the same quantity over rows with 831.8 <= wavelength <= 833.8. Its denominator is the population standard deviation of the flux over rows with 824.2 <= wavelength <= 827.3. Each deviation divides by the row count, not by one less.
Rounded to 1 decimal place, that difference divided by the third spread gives -2.2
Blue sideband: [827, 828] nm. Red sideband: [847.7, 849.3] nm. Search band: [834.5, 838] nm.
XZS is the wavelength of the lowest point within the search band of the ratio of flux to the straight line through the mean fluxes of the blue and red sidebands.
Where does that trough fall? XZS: 834.727 nm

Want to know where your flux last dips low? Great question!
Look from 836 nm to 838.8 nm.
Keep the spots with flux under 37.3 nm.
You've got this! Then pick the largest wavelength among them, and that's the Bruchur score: 838.580 nm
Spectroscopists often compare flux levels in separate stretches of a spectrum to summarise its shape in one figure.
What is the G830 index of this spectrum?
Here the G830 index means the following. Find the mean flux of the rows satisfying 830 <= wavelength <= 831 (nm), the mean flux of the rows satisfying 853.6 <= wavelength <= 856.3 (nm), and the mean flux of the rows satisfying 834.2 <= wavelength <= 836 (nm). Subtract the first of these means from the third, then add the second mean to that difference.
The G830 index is 34.3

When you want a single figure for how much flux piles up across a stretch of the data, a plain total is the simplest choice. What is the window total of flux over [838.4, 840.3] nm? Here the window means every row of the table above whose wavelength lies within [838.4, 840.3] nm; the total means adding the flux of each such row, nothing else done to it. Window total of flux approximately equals 183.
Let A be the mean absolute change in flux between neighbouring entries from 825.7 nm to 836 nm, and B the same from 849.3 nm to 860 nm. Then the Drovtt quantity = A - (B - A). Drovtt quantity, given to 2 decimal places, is 0.18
